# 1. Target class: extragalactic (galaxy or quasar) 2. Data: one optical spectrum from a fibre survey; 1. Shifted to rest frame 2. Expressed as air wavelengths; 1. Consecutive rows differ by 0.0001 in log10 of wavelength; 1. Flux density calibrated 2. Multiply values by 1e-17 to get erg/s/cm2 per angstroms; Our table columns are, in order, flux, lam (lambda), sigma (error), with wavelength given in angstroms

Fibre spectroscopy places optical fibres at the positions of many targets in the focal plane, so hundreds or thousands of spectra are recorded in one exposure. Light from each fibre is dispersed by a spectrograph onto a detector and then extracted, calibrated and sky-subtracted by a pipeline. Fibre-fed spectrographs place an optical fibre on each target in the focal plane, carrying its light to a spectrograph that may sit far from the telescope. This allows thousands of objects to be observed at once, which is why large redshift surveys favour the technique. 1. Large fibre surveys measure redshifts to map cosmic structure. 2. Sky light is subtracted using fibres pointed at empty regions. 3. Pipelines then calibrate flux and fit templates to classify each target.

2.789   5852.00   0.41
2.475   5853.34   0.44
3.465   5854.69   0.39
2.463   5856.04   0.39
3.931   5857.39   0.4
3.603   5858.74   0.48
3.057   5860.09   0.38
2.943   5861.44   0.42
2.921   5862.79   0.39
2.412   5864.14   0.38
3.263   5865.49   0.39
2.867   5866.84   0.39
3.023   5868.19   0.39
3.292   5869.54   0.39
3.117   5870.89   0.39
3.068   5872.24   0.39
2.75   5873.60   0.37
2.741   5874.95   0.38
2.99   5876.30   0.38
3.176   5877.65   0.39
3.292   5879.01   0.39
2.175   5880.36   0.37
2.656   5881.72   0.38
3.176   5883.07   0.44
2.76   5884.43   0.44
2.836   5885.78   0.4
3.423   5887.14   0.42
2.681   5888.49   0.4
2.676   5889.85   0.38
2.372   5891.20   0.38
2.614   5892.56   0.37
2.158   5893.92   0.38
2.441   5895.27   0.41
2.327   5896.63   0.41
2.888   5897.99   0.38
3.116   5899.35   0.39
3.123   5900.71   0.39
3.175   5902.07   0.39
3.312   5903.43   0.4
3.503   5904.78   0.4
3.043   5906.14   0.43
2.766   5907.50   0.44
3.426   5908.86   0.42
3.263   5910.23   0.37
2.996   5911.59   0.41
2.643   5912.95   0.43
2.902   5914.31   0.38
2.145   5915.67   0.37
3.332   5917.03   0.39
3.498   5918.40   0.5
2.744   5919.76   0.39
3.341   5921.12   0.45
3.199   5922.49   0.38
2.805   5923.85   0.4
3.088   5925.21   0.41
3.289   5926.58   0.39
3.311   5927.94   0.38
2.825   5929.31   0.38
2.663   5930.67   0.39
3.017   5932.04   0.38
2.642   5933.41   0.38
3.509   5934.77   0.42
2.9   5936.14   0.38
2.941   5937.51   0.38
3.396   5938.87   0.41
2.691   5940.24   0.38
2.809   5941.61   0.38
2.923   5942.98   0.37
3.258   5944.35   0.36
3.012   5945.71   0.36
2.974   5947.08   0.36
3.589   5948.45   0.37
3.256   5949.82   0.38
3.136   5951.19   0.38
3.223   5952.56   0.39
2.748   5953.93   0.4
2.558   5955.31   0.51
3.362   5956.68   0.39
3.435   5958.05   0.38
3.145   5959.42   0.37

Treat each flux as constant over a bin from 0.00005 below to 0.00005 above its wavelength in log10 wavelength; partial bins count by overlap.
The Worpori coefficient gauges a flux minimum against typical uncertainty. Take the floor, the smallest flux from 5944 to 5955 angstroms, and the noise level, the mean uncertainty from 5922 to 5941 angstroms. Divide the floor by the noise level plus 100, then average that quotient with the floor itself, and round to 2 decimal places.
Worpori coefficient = 1.39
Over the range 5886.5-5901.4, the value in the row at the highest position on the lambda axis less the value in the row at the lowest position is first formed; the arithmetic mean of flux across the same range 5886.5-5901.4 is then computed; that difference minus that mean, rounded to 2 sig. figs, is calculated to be -3.0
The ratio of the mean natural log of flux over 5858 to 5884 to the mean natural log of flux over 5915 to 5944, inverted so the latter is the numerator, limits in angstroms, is 1.01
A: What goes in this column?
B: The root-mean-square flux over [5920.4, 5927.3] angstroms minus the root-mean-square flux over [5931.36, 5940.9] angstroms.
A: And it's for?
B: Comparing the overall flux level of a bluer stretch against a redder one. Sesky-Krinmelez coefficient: 0.1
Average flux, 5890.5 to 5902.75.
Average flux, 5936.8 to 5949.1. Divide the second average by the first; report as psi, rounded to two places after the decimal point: 1.14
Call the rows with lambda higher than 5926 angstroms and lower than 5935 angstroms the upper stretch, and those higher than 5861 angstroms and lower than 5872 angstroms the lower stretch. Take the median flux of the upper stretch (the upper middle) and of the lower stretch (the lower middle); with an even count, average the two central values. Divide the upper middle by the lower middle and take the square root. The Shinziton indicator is 1.01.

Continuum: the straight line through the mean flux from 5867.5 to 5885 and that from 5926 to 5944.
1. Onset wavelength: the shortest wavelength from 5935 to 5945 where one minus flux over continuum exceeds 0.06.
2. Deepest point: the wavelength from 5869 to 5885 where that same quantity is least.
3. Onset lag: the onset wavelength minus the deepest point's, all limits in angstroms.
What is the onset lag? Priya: 70.7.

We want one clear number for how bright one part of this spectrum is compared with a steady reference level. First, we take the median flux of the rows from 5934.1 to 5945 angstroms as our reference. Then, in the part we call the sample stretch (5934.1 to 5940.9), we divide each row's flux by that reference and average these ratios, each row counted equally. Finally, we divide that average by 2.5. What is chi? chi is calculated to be 0.421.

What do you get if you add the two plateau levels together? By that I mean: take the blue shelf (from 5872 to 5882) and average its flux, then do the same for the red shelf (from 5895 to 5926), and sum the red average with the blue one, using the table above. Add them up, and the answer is 5.86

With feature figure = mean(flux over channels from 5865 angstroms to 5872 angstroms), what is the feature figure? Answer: 3.11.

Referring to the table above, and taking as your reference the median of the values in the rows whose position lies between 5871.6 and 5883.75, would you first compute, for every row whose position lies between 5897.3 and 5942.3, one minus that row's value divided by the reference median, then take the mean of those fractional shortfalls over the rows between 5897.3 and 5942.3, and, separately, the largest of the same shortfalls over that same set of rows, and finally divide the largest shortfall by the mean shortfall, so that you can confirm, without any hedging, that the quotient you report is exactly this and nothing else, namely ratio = -17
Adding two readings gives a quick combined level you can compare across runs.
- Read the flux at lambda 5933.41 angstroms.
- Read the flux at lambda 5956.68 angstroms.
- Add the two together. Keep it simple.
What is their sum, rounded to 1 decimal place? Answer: 6.0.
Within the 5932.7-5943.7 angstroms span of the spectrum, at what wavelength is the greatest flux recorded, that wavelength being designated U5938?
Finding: 5934.77 angstroms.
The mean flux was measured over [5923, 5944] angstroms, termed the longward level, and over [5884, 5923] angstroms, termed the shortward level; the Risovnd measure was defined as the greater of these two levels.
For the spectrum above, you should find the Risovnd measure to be 2.99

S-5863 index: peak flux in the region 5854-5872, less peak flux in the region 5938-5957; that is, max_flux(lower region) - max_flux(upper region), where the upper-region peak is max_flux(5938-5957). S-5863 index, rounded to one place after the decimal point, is 0.3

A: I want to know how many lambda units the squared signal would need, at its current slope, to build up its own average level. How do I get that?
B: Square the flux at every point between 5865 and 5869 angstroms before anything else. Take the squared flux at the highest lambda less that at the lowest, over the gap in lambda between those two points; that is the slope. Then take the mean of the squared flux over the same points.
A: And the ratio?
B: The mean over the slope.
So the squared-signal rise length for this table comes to -17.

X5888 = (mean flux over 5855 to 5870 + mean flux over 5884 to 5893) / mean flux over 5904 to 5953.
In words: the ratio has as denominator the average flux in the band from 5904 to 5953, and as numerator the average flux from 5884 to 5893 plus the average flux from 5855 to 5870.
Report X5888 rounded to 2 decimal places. 1.91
